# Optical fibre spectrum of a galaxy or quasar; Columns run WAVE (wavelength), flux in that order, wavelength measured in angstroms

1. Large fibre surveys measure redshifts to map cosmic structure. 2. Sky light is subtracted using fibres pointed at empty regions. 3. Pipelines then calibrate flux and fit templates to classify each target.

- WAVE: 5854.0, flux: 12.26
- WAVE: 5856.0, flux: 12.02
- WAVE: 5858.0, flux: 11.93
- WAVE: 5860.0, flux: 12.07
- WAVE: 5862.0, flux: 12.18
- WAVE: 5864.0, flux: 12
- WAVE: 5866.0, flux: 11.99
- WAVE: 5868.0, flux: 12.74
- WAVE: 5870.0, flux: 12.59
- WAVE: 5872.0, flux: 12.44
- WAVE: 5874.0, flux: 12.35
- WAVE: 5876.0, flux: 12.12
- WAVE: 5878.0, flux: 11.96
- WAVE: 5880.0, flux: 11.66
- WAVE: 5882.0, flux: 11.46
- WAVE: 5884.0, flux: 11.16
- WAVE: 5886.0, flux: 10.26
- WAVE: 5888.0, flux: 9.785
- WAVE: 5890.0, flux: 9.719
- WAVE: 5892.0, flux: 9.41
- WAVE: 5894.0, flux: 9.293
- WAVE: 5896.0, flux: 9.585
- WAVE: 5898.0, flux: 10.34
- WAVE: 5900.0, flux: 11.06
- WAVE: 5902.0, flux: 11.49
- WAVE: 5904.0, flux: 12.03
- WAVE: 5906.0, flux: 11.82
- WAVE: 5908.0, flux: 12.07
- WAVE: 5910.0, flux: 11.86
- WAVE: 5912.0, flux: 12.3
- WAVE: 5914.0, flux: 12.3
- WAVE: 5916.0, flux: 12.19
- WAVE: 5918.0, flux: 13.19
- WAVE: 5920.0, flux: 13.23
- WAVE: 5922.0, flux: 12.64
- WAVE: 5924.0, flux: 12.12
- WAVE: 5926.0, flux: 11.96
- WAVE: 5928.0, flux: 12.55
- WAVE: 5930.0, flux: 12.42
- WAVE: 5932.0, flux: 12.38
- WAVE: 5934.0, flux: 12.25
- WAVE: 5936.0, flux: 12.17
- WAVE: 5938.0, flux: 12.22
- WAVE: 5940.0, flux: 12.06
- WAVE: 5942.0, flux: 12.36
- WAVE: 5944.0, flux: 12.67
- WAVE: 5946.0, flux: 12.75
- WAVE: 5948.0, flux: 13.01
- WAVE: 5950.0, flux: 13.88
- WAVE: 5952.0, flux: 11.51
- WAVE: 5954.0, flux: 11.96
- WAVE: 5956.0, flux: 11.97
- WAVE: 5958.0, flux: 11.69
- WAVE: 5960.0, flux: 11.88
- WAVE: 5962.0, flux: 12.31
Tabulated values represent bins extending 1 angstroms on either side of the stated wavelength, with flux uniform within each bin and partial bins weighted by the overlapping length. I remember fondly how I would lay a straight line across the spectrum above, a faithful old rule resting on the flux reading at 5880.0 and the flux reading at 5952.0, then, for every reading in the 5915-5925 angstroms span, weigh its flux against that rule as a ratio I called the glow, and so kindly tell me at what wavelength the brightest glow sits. 5920.0 angstroms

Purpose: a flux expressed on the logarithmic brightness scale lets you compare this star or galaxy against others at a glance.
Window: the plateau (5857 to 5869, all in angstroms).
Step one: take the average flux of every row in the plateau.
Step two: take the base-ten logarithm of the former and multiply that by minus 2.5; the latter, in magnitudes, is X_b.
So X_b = -2.71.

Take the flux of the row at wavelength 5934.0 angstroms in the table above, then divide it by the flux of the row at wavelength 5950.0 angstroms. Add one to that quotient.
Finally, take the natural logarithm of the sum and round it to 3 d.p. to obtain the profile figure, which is 0.633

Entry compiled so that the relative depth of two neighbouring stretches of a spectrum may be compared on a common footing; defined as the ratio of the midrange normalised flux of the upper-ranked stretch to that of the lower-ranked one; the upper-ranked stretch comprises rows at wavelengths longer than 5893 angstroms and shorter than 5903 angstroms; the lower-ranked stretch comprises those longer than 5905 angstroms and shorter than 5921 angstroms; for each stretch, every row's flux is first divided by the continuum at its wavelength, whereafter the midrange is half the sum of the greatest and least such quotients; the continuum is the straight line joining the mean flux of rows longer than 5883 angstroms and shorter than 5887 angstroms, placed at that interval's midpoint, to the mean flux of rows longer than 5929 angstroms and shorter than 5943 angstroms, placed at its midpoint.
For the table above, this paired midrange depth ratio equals 0.866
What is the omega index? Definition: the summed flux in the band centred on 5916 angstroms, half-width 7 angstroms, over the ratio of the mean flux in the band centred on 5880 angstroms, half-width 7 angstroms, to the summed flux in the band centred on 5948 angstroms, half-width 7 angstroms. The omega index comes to 668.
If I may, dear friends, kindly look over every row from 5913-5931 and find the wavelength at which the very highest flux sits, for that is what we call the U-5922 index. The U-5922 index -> 5920.0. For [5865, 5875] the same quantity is 5868.0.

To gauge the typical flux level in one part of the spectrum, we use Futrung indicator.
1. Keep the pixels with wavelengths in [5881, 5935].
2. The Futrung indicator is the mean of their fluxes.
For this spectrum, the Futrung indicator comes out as 11.5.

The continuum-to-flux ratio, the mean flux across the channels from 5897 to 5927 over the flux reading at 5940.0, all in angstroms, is 1.00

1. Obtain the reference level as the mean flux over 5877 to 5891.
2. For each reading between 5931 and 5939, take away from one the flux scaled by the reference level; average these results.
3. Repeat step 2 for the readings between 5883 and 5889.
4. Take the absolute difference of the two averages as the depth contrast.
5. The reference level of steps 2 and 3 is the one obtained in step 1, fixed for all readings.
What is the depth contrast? 0.17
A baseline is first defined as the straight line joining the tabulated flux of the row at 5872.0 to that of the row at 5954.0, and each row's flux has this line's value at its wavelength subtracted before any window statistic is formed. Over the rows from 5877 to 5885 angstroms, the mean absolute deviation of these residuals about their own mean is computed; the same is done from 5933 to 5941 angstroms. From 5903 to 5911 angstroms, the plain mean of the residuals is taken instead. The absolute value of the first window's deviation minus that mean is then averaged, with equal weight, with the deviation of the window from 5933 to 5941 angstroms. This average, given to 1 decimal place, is 0.3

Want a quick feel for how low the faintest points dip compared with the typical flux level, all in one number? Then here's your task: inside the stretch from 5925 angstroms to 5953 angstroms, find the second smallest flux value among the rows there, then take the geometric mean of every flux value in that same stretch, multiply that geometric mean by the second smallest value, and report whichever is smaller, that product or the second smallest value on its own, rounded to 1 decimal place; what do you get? 12.0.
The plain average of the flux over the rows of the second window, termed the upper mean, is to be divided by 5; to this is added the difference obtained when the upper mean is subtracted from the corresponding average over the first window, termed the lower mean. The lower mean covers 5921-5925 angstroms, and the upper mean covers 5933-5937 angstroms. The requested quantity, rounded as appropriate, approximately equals 2.6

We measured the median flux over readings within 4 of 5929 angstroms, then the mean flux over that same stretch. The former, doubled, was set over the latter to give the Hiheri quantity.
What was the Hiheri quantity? 2.01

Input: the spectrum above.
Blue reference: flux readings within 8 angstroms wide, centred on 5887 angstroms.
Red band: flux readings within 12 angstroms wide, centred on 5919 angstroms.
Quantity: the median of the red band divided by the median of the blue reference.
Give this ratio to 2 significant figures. 1.2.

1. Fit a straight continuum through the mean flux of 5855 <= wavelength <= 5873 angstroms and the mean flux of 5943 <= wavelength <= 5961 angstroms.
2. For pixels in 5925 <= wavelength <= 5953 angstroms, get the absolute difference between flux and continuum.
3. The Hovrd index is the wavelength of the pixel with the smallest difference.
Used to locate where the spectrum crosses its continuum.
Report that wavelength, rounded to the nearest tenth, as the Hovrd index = 5942.0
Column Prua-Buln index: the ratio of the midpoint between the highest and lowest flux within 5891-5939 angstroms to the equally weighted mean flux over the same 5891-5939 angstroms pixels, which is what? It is 0.96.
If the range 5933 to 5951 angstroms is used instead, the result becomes 1.03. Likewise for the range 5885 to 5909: 1.01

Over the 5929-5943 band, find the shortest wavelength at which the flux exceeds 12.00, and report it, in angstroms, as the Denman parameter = 5930.0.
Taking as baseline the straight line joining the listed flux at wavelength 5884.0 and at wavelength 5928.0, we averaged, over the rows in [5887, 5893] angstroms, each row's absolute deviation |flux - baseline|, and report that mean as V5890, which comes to 1.71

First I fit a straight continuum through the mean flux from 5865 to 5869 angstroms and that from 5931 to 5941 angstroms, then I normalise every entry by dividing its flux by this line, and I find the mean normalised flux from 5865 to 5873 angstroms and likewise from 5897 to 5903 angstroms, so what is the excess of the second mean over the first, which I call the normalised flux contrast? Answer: -0.11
